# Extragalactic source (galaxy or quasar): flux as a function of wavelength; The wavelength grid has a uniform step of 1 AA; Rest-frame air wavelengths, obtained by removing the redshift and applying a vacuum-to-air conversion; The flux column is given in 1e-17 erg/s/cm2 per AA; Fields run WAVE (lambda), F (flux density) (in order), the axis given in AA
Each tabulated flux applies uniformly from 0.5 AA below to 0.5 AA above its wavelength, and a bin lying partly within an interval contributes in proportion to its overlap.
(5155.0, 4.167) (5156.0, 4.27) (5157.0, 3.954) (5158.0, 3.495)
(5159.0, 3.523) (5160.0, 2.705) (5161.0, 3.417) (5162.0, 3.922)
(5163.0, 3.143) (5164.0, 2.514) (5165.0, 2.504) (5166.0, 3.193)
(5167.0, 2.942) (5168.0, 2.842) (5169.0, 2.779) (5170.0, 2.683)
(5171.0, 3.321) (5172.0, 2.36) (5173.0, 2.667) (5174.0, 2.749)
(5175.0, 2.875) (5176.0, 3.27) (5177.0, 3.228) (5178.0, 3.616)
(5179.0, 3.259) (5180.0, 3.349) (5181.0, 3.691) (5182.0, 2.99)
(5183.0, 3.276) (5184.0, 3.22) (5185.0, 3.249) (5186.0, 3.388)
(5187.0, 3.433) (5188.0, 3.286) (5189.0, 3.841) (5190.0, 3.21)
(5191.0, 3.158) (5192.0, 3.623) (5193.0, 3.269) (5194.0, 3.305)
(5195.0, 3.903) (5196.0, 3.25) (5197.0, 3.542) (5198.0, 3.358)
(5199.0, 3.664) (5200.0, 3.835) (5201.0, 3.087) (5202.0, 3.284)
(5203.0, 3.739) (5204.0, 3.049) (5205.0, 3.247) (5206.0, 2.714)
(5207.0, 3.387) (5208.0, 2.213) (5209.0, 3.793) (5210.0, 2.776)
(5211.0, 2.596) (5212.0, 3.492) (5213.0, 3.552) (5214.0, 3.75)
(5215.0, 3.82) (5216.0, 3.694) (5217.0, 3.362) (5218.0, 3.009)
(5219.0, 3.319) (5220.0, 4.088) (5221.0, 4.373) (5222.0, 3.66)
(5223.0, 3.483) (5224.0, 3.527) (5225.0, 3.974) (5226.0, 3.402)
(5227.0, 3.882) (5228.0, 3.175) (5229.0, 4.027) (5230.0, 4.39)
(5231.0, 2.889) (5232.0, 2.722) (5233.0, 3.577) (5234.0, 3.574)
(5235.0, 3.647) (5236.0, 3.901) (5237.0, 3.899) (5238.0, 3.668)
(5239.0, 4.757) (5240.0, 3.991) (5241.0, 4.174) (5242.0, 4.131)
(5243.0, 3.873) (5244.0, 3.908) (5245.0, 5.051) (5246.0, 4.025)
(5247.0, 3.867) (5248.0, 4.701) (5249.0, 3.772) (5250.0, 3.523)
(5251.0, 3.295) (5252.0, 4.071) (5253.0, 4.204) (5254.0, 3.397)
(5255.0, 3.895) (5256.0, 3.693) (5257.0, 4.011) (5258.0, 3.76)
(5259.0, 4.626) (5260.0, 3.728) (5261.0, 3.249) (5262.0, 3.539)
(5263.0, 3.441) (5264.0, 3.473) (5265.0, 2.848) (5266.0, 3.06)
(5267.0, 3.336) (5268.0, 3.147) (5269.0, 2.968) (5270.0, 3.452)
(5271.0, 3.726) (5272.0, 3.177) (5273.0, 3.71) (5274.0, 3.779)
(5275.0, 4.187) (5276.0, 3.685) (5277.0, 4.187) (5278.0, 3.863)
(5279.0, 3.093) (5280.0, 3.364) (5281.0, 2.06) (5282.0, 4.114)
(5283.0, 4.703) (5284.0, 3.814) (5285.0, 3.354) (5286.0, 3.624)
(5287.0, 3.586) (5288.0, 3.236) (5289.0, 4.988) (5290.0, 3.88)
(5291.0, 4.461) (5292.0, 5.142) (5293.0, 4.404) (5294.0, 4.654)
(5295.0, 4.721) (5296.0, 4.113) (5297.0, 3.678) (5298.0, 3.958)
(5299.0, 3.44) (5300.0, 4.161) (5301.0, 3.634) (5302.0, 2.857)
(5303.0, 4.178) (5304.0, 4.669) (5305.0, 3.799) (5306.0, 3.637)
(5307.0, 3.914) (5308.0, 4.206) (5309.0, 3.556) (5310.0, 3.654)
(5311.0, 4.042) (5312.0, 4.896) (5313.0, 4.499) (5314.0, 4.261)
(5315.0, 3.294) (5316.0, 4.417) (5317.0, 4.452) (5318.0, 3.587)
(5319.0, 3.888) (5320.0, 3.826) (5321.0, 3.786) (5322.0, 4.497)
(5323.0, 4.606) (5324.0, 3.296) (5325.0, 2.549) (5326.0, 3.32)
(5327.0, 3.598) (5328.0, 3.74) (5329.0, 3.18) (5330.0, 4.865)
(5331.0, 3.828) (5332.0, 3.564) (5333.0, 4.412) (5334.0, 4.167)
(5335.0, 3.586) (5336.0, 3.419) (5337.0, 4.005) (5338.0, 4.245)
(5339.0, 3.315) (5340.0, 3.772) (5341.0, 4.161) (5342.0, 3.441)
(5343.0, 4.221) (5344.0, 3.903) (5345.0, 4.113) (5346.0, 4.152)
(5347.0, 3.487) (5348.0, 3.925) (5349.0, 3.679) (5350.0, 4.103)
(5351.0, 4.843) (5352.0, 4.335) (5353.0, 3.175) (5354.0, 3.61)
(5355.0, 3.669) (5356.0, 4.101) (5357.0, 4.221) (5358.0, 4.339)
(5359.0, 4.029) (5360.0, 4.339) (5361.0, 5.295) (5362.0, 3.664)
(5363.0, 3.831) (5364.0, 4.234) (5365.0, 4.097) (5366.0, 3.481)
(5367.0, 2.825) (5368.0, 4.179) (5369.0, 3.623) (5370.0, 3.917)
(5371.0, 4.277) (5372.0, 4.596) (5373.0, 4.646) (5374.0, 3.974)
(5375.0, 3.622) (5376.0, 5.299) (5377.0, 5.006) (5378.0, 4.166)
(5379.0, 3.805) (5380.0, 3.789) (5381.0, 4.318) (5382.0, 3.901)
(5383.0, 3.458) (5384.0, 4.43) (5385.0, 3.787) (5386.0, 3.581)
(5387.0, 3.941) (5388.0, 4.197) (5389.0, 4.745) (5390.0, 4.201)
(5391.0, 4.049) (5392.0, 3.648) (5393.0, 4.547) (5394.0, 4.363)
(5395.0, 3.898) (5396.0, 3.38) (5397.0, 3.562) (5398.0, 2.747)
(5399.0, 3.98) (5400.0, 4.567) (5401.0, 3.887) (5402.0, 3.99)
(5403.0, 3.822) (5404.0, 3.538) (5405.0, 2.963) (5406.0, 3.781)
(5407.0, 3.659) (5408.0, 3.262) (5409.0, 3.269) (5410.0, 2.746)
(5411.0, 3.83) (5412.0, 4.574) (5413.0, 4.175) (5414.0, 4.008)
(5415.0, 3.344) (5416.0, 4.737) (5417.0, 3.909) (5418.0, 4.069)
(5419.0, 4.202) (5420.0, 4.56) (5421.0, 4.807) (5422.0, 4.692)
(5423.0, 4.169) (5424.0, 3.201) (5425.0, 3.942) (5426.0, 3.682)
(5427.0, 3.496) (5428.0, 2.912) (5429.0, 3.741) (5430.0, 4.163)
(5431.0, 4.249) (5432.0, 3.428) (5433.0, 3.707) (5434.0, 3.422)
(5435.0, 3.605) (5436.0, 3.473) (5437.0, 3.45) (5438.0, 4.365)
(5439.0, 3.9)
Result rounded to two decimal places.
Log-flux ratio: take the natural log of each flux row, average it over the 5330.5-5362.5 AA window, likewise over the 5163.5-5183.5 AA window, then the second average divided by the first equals 0.80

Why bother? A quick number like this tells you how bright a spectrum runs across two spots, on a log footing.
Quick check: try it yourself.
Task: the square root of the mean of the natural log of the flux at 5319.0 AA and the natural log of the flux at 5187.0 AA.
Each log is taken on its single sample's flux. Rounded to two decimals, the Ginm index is 1.14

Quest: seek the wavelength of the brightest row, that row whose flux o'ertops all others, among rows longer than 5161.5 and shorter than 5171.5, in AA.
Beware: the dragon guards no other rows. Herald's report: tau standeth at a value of 5162.0 AA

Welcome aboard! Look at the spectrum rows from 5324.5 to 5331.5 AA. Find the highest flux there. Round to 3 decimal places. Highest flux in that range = 4.865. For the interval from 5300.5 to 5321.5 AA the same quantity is 4.896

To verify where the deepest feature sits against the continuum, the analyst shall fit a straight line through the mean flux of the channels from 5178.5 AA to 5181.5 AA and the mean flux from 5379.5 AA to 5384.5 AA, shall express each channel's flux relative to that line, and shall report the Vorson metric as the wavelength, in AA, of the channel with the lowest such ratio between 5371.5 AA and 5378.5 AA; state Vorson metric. 5375.0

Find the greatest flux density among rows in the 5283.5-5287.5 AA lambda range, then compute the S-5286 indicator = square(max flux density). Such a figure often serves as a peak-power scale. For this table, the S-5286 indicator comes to 14.5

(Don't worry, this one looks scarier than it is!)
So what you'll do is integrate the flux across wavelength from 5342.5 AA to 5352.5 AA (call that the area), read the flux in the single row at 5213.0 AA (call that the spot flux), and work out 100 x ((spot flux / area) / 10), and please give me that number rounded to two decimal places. 0.87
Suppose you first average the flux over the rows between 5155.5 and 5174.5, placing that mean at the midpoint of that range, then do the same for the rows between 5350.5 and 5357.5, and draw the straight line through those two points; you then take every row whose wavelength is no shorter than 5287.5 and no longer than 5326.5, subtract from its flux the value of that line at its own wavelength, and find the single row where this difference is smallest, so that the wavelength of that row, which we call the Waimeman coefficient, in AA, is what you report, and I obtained 5325.0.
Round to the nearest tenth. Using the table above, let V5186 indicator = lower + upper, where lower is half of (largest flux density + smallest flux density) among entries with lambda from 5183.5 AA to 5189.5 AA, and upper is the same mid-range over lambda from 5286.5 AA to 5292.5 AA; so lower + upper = 7.7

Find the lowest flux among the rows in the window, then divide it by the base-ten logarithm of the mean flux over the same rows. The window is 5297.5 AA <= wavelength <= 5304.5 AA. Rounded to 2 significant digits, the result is 4.9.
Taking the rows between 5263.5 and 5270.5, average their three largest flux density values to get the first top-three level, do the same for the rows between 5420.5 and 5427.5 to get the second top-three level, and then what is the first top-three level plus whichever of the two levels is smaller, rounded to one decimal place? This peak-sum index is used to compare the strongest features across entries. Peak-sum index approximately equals 6.8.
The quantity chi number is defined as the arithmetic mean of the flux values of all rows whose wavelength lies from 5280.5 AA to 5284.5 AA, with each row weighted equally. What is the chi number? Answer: 3.67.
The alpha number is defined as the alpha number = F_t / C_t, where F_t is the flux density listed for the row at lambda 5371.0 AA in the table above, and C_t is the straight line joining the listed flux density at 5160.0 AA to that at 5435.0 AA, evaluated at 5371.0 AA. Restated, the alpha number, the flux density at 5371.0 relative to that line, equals 1.26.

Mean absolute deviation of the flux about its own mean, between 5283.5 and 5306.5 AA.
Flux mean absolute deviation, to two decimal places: 0.48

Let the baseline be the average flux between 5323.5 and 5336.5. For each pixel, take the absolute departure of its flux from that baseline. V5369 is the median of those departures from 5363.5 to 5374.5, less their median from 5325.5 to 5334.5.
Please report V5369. 0.19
